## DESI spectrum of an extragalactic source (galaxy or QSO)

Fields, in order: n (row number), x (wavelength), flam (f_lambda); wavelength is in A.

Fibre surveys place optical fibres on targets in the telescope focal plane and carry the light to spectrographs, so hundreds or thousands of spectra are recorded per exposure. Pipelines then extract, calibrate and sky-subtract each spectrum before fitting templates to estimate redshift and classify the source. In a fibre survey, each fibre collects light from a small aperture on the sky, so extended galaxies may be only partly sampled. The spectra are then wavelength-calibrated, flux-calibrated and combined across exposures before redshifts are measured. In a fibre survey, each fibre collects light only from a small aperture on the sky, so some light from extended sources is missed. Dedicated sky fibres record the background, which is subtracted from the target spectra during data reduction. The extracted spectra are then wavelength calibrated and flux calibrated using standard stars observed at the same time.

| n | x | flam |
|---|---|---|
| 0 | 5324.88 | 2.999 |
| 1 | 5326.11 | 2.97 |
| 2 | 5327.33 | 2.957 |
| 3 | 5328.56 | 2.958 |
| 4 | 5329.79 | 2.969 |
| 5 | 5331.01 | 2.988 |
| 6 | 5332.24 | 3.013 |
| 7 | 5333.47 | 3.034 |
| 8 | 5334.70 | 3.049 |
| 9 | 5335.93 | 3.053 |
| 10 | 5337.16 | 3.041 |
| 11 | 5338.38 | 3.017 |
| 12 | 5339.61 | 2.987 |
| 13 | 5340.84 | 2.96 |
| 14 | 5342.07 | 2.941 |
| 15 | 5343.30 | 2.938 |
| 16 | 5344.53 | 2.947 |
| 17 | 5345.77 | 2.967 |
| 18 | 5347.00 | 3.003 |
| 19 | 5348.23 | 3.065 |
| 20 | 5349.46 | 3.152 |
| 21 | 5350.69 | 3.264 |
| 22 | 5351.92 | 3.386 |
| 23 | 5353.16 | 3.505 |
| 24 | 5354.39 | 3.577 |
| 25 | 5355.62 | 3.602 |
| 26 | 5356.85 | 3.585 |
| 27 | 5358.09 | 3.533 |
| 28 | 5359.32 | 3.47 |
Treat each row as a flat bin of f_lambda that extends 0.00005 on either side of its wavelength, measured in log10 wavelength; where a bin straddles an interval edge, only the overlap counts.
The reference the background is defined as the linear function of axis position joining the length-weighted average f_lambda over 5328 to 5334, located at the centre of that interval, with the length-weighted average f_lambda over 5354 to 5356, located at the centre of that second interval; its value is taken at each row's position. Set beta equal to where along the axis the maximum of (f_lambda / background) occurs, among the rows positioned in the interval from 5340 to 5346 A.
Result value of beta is 5340.84 A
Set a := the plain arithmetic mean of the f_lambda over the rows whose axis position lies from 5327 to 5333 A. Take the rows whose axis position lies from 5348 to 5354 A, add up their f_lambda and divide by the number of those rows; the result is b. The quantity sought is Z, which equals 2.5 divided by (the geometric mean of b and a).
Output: 0.801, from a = 2.98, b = 3.27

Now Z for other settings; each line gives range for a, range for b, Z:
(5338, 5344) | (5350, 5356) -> 0.779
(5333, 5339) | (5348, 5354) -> 0.793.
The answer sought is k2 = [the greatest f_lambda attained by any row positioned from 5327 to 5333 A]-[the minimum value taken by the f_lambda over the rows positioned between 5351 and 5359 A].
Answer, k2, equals -0.4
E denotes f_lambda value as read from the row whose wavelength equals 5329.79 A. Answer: 2.969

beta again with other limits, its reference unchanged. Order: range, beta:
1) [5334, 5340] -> 5334.70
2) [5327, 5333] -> 5327.33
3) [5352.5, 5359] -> 5354.39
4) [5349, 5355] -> 5354.39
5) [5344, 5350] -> 5349.46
